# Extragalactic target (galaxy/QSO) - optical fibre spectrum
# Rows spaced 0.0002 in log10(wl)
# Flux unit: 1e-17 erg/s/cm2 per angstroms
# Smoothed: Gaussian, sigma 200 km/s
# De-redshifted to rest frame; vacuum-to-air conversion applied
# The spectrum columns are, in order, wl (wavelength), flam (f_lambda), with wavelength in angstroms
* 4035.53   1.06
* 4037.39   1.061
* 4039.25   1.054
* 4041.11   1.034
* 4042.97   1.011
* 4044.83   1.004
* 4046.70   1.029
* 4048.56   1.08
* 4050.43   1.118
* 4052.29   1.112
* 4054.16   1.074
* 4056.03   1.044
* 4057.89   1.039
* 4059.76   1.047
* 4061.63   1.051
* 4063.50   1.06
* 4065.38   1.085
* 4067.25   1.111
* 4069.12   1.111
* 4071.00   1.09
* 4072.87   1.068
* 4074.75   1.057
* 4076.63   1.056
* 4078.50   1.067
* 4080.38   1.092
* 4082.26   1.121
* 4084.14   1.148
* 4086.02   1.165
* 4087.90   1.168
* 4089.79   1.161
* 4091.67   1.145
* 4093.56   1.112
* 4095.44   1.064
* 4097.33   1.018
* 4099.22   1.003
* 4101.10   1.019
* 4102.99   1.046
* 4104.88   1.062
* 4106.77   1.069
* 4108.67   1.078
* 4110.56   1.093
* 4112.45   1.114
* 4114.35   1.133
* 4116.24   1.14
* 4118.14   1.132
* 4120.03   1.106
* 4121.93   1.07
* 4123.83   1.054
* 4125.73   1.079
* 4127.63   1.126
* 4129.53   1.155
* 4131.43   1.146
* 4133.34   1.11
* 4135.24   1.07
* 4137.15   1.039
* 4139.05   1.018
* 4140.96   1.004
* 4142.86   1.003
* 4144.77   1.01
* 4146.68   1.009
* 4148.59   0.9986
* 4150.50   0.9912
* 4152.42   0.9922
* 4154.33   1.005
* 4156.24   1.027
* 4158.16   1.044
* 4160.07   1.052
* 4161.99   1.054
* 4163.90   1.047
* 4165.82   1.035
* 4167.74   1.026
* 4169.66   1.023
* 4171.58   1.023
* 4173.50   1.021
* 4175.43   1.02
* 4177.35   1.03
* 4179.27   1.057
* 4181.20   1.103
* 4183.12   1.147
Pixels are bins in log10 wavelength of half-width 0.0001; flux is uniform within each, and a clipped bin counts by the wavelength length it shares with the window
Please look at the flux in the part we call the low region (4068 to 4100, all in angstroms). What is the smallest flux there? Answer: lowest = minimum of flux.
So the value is 1.003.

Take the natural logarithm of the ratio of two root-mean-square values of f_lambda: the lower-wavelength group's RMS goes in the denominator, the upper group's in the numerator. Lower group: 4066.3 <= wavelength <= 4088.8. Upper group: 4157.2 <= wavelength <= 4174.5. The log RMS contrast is -0.064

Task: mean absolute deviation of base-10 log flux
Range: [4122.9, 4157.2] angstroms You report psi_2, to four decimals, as 0.0188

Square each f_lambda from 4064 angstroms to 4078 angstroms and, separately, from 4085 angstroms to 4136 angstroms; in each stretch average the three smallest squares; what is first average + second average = 2.15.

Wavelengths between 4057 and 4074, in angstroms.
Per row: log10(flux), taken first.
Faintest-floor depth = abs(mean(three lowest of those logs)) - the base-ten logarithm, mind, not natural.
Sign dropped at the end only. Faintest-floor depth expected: 0.019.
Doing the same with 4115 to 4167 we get 0.003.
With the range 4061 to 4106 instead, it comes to 0.006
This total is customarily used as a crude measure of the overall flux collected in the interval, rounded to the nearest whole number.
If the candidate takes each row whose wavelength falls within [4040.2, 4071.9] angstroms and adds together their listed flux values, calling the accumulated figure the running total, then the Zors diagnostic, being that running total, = 18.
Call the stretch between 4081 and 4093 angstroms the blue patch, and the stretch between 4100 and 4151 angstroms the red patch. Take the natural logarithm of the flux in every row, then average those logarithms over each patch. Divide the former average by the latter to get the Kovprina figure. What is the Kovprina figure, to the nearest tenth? 2.1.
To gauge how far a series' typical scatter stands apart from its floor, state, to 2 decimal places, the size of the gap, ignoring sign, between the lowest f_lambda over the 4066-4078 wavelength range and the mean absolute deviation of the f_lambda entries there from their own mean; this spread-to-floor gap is 1.03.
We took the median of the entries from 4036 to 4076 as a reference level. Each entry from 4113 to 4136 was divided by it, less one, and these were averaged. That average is 0.05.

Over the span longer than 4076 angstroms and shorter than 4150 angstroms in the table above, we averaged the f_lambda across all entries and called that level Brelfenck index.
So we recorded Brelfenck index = 1.082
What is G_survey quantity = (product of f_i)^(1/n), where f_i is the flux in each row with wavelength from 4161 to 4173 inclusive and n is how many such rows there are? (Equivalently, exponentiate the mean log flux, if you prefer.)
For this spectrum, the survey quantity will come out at 1.03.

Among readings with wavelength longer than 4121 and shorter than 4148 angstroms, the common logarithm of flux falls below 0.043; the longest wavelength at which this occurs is 4146.68 angstroms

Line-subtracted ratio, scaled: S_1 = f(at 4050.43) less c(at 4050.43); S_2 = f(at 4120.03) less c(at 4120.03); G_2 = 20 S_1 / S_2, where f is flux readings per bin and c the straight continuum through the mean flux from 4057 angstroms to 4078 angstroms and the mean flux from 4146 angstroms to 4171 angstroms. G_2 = 12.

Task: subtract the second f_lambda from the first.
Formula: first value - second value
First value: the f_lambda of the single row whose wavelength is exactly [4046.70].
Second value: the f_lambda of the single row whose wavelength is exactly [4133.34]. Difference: -0.08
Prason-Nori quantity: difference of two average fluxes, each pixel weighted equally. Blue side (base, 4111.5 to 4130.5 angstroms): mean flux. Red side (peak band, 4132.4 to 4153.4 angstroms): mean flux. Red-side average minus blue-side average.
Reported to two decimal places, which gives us -0.09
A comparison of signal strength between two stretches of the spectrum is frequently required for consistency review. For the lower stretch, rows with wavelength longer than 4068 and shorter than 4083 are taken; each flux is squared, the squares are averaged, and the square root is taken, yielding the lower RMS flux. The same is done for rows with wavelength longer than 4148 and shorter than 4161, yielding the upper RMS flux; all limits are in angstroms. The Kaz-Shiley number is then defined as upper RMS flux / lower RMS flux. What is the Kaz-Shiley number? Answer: 0.94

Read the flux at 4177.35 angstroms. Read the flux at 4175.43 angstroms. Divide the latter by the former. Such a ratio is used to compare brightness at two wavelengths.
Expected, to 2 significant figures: 0.99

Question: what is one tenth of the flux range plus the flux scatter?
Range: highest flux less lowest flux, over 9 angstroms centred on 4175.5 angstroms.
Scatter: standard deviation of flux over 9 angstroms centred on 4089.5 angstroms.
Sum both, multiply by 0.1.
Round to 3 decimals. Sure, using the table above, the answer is 0.006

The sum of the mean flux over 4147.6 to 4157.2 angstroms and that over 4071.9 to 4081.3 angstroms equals 2.071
